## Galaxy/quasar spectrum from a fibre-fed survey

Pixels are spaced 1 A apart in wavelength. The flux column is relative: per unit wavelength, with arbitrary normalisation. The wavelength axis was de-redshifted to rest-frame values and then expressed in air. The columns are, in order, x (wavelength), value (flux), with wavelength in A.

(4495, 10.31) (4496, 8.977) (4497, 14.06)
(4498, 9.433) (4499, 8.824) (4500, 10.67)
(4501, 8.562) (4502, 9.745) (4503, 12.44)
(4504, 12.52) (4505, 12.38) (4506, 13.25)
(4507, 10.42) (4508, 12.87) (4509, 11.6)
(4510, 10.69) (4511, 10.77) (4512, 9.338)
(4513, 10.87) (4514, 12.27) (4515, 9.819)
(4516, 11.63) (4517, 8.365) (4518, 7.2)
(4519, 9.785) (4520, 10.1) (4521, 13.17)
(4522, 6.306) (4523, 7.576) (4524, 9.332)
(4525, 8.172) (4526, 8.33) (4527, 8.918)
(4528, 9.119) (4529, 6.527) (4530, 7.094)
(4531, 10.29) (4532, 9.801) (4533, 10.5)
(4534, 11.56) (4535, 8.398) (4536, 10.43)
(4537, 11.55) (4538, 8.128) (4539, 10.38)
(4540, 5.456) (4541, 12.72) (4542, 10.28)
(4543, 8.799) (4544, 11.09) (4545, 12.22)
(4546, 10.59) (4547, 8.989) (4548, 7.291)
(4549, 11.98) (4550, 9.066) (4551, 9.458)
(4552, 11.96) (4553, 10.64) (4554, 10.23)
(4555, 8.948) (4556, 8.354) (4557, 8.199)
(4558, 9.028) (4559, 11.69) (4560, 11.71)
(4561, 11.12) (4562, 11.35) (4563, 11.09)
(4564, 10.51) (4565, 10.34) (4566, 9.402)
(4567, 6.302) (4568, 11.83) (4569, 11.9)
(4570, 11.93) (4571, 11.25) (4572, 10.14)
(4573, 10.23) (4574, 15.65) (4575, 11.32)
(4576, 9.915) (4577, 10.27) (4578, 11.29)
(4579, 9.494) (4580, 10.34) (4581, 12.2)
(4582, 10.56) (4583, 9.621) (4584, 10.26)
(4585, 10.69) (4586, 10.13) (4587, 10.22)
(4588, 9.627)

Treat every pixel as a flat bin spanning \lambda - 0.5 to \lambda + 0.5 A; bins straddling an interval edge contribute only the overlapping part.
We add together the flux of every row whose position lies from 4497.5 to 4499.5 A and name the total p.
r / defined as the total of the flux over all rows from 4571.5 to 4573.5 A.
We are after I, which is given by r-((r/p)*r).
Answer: -2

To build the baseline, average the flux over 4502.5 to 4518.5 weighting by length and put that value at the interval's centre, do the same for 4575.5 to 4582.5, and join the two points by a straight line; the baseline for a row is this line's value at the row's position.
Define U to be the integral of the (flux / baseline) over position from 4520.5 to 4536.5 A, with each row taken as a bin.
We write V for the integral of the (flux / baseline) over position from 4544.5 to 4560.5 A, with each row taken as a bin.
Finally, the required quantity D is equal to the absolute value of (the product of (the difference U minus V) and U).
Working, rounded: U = 13.3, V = 14.9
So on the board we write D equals 21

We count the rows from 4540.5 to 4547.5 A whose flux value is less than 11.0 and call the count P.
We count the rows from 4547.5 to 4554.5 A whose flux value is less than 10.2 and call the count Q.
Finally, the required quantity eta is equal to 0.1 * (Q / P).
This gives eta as 0.075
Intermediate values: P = 4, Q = 3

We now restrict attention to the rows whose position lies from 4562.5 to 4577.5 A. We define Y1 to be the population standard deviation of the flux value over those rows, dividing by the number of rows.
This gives 1.86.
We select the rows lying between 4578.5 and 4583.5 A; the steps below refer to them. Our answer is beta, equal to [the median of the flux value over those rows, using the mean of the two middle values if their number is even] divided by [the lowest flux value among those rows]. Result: 1.09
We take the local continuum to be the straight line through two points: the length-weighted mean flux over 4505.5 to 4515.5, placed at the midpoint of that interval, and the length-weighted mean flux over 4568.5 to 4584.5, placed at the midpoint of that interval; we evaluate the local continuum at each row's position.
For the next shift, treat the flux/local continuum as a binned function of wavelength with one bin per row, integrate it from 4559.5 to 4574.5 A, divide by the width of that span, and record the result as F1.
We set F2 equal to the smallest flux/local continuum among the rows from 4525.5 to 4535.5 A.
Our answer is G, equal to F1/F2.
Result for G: 1.70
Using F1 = 0.99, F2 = 0.59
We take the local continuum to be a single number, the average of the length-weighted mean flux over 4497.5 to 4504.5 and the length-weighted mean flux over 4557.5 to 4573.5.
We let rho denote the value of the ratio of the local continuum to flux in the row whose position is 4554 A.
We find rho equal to 1.02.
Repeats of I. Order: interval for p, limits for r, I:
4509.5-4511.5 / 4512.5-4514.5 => -2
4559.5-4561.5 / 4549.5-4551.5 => 3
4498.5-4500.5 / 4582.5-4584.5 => 0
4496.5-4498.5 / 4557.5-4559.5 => 2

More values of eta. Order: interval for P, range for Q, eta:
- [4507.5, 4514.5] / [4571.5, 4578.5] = 0.050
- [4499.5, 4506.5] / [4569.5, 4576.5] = 0.067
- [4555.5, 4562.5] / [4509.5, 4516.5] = 0.067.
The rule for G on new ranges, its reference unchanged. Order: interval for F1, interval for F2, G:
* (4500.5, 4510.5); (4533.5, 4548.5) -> 2.08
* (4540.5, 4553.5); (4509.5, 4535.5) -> 1.66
